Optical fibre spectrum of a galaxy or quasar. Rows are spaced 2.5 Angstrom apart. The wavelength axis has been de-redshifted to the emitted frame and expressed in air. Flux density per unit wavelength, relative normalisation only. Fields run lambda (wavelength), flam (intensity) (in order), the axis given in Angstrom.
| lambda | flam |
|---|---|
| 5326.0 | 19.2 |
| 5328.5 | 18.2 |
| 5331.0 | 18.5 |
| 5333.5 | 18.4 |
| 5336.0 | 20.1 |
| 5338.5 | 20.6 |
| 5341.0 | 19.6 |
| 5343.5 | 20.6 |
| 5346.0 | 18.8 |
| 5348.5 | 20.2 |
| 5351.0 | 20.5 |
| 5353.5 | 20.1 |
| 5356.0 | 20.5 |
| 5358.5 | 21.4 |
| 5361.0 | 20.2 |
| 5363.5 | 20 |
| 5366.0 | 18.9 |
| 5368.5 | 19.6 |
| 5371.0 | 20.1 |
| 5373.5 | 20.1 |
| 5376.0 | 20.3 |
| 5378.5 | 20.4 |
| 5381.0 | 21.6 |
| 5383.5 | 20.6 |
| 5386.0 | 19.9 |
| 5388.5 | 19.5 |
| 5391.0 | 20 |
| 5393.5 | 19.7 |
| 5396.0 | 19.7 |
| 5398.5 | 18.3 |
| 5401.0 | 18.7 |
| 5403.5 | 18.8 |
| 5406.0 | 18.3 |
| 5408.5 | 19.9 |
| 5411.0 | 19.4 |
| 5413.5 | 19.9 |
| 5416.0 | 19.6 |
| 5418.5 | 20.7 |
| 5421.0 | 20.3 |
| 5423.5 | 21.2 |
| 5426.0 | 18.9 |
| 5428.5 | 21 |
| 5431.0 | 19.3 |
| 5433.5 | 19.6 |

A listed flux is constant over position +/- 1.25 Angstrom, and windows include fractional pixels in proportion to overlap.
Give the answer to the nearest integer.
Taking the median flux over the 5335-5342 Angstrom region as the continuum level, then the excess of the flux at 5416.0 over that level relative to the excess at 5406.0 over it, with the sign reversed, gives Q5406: 0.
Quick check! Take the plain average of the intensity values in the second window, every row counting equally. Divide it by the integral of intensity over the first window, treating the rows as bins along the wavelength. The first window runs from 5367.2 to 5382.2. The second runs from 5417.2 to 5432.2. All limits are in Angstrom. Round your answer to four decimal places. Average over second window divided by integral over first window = 0.0663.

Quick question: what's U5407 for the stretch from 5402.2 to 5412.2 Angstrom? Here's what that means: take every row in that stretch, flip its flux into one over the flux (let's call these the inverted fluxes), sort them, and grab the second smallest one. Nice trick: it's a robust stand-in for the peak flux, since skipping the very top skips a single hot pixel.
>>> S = 0.0515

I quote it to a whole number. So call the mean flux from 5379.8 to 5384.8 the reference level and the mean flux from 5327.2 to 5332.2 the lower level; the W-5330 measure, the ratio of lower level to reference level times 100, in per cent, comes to 87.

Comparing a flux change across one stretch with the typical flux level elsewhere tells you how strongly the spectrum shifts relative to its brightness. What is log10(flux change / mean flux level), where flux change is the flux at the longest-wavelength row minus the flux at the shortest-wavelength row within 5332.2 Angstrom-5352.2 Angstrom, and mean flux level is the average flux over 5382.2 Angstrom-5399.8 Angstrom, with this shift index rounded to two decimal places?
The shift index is -0.97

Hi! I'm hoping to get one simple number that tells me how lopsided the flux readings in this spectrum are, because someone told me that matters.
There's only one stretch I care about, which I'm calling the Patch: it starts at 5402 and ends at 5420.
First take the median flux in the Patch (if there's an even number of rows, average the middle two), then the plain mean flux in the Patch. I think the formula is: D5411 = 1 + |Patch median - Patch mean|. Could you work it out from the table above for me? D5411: 1.09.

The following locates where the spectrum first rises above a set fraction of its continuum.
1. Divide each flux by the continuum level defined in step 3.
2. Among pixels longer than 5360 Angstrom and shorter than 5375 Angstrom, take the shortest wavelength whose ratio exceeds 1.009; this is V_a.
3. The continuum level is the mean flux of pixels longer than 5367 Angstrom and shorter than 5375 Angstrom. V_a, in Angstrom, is 5361.0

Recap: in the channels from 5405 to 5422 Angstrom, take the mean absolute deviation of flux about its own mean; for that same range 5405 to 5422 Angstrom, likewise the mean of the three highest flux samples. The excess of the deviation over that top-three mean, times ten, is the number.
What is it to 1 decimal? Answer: -197.6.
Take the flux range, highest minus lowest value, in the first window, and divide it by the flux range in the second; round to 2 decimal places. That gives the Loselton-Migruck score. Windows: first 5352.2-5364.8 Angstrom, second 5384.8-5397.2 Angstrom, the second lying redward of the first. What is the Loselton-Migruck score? 2.80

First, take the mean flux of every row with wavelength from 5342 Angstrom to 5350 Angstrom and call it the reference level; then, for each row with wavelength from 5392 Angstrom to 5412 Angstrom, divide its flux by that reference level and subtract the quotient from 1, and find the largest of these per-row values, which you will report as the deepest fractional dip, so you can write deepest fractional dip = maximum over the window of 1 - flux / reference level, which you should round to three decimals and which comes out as 0.079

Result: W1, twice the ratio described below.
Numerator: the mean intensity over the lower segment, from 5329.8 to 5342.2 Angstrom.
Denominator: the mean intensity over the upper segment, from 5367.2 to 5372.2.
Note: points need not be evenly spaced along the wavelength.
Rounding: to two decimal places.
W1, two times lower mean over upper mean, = 1.96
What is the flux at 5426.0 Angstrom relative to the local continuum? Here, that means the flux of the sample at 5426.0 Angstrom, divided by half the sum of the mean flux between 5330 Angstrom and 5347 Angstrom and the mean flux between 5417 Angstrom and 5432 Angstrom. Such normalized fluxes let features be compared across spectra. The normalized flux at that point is 0.95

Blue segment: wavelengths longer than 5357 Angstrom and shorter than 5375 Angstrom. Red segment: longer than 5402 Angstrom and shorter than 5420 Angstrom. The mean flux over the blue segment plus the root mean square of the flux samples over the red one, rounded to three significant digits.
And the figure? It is 39.6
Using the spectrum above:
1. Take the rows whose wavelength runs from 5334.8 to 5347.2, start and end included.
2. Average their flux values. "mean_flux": 19.9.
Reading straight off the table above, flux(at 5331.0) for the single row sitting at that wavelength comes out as 18.5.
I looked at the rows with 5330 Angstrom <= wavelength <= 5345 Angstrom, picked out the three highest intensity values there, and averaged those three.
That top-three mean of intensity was 20.4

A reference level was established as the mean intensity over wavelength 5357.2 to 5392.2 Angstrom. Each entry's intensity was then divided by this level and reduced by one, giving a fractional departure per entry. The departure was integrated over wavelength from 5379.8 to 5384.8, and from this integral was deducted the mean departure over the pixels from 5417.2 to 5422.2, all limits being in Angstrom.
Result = 0.21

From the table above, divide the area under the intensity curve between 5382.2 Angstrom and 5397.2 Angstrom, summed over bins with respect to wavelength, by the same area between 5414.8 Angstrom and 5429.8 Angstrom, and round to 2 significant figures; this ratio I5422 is 0.98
